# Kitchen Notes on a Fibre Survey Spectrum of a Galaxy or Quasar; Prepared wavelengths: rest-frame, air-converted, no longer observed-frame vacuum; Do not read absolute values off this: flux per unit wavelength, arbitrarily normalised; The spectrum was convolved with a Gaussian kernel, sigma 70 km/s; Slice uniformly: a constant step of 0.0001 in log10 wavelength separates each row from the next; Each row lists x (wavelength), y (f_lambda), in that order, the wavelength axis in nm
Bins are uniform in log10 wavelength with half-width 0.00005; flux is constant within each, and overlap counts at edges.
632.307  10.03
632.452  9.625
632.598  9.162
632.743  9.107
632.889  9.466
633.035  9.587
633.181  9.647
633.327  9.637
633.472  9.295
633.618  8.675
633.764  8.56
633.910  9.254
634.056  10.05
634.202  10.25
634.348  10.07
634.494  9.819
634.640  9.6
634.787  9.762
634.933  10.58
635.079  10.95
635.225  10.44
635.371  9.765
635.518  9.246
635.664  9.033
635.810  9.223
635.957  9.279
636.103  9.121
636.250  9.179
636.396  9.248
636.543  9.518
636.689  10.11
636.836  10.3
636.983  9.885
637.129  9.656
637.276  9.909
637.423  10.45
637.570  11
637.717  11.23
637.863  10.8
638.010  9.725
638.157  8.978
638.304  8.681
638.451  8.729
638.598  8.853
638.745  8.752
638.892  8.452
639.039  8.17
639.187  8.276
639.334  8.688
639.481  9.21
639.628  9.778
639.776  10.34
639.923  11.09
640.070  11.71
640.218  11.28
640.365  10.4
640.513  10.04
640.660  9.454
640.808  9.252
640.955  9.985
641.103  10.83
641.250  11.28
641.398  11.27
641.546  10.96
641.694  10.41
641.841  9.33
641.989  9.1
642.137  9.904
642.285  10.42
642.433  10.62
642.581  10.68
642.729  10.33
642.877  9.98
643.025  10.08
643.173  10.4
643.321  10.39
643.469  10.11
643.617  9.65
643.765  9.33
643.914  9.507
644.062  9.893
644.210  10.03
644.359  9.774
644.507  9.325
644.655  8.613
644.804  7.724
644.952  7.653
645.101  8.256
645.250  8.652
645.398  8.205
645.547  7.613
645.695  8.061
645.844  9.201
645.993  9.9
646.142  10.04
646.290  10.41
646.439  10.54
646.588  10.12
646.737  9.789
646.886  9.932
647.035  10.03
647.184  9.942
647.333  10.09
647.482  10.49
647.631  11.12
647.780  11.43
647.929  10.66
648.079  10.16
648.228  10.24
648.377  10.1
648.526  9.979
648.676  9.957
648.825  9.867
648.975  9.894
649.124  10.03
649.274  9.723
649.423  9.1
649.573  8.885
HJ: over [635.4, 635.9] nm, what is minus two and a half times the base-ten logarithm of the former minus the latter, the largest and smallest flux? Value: 1.7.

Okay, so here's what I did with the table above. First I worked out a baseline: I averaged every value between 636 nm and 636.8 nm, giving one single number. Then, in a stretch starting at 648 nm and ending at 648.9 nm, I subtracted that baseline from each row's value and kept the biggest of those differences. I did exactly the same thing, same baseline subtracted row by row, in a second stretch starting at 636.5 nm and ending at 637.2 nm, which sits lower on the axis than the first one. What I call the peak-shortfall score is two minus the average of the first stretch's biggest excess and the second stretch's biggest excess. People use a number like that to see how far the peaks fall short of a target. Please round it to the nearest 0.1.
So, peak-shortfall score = 1.2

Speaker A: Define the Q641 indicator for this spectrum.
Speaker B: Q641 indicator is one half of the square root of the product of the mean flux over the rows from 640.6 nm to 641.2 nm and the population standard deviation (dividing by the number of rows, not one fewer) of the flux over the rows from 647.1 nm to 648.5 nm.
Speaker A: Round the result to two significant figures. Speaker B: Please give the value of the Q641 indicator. 1.1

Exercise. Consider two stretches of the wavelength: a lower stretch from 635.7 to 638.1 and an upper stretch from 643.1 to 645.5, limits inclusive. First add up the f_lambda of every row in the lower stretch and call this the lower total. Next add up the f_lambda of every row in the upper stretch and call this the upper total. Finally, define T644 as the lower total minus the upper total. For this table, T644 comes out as 11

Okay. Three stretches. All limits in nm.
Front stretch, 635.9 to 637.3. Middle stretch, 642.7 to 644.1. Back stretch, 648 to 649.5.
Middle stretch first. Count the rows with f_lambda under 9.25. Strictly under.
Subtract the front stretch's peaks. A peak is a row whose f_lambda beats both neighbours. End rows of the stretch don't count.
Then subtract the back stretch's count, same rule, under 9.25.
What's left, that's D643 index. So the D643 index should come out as -2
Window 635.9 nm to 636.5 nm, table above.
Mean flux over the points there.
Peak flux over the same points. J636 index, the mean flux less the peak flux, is -0.1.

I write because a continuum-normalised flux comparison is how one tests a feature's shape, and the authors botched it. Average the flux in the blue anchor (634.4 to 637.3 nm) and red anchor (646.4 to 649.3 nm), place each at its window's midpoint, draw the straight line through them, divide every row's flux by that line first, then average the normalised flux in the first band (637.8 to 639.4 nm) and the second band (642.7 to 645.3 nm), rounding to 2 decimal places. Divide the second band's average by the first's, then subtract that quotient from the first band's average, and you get -0.13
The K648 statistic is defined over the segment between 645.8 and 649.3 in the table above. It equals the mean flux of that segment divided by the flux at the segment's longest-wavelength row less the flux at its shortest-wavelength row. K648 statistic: 19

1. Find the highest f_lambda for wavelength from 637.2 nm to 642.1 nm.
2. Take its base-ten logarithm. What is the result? 1.07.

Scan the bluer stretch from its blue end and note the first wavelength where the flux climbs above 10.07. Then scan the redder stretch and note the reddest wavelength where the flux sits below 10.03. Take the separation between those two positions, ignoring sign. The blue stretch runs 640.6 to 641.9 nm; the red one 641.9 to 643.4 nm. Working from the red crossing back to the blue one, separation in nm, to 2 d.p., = 1.77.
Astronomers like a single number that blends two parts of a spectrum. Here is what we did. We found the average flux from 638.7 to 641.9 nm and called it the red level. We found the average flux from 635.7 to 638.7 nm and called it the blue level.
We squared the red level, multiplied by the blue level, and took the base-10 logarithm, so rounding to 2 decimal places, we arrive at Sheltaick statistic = 2.98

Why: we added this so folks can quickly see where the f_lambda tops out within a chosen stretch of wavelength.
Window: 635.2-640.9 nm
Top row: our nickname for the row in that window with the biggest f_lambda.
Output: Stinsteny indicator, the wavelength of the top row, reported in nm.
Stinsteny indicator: 640.070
